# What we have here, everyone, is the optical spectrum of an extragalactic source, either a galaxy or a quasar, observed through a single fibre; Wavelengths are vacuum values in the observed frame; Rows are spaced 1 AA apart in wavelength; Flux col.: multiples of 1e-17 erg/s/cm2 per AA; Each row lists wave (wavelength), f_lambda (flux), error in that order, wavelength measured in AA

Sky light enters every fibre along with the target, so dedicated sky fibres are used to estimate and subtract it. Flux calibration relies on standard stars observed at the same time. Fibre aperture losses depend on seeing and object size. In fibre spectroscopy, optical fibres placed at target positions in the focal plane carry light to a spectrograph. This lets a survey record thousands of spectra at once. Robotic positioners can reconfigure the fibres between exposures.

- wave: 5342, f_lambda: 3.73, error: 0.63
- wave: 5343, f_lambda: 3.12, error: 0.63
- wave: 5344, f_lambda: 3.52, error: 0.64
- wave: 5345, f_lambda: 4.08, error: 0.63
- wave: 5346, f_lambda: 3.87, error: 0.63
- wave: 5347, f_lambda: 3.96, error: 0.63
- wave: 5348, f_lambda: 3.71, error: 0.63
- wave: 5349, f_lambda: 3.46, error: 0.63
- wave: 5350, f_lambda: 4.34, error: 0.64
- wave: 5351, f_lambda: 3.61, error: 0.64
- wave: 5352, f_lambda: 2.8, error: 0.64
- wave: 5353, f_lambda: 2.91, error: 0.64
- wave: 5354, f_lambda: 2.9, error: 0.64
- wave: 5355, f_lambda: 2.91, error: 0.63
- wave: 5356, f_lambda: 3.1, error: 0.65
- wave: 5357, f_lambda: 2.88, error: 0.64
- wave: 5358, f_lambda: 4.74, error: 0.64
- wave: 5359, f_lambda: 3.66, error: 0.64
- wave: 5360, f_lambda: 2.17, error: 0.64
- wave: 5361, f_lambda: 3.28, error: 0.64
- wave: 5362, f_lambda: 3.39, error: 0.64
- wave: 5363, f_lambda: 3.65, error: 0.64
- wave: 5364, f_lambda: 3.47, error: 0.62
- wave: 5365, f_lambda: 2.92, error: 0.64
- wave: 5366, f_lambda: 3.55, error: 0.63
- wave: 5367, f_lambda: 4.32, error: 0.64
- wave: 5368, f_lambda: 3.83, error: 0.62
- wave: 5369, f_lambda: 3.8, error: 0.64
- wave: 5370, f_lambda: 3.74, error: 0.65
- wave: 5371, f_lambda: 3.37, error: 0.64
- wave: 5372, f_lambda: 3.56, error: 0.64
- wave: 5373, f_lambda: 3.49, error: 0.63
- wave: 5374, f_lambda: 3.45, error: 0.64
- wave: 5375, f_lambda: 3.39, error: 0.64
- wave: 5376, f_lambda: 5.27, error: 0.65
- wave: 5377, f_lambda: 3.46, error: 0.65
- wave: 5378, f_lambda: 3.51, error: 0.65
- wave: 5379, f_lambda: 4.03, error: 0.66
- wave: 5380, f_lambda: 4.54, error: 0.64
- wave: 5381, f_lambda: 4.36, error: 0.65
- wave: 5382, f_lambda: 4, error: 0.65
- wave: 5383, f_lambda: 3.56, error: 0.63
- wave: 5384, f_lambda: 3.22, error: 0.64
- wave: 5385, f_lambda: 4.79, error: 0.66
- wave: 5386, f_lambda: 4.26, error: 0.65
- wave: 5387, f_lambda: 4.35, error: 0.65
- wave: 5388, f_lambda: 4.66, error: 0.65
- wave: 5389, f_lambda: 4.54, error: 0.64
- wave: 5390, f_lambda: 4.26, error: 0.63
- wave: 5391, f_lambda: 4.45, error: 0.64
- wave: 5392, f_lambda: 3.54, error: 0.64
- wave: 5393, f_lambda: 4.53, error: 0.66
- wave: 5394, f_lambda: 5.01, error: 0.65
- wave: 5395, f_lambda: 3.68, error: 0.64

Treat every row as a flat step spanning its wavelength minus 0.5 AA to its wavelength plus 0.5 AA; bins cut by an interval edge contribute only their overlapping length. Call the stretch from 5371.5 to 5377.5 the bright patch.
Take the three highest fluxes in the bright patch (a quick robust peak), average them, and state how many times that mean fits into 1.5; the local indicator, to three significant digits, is 0.365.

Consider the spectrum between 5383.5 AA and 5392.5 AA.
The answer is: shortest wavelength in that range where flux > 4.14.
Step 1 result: 5385 AA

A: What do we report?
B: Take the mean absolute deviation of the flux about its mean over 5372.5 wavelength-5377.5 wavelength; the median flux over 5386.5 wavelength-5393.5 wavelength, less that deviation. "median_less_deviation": 3.9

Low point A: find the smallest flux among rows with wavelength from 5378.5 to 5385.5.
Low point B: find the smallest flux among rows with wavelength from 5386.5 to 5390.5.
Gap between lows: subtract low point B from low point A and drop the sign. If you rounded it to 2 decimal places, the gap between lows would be 1.04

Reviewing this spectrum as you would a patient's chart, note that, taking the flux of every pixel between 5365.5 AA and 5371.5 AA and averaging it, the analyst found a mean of 3.77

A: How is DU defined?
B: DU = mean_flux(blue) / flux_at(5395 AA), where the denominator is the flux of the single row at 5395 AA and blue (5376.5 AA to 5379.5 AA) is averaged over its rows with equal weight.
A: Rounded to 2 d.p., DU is 1.00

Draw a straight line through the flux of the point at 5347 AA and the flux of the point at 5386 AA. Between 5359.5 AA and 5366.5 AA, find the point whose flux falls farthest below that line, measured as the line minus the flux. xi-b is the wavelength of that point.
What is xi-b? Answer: 5360 AA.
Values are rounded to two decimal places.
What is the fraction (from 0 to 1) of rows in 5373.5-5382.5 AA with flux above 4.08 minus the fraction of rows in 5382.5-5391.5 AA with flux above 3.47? -0.56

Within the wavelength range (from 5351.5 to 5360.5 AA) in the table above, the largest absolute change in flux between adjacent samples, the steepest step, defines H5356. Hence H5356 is 1.9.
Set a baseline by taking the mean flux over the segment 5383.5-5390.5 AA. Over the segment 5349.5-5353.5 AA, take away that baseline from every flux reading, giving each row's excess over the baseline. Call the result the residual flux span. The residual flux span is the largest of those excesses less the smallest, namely 1.5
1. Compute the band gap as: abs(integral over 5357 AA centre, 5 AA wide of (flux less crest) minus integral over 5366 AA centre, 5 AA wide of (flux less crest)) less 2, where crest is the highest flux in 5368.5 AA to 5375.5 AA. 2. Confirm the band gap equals -1.2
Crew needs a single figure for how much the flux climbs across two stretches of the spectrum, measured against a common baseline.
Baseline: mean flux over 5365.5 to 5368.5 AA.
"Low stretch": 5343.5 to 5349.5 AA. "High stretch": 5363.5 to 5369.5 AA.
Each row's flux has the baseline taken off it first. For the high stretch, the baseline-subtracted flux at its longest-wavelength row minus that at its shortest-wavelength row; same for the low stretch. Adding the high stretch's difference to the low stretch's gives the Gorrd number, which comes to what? 0.3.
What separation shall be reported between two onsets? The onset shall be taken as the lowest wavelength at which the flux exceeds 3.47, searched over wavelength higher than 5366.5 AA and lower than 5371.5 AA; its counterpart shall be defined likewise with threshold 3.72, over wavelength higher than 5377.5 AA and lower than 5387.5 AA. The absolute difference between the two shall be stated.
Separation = 12 AA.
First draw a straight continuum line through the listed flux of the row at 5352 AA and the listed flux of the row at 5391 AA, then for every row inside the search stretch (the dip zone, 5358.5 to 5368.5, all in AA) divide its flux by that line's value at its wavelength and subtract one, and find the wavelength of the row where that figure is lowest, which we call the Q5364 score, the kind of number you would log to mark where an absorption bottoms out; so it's 5360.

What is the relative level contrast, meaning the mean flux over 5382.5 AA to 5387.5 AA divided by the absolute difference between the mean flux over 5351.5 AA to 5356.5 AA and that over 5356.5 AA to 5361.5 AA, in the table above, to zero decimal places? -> 10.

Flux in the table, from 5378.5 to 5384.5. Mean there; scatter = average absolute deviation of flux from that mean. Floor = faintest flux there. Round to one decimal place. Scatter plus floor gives 3.6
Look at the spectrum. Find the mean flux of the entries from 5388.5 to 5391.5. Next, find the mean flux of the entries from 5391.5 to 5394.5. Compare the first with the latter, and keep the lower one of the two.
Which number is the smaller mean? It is 4.36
